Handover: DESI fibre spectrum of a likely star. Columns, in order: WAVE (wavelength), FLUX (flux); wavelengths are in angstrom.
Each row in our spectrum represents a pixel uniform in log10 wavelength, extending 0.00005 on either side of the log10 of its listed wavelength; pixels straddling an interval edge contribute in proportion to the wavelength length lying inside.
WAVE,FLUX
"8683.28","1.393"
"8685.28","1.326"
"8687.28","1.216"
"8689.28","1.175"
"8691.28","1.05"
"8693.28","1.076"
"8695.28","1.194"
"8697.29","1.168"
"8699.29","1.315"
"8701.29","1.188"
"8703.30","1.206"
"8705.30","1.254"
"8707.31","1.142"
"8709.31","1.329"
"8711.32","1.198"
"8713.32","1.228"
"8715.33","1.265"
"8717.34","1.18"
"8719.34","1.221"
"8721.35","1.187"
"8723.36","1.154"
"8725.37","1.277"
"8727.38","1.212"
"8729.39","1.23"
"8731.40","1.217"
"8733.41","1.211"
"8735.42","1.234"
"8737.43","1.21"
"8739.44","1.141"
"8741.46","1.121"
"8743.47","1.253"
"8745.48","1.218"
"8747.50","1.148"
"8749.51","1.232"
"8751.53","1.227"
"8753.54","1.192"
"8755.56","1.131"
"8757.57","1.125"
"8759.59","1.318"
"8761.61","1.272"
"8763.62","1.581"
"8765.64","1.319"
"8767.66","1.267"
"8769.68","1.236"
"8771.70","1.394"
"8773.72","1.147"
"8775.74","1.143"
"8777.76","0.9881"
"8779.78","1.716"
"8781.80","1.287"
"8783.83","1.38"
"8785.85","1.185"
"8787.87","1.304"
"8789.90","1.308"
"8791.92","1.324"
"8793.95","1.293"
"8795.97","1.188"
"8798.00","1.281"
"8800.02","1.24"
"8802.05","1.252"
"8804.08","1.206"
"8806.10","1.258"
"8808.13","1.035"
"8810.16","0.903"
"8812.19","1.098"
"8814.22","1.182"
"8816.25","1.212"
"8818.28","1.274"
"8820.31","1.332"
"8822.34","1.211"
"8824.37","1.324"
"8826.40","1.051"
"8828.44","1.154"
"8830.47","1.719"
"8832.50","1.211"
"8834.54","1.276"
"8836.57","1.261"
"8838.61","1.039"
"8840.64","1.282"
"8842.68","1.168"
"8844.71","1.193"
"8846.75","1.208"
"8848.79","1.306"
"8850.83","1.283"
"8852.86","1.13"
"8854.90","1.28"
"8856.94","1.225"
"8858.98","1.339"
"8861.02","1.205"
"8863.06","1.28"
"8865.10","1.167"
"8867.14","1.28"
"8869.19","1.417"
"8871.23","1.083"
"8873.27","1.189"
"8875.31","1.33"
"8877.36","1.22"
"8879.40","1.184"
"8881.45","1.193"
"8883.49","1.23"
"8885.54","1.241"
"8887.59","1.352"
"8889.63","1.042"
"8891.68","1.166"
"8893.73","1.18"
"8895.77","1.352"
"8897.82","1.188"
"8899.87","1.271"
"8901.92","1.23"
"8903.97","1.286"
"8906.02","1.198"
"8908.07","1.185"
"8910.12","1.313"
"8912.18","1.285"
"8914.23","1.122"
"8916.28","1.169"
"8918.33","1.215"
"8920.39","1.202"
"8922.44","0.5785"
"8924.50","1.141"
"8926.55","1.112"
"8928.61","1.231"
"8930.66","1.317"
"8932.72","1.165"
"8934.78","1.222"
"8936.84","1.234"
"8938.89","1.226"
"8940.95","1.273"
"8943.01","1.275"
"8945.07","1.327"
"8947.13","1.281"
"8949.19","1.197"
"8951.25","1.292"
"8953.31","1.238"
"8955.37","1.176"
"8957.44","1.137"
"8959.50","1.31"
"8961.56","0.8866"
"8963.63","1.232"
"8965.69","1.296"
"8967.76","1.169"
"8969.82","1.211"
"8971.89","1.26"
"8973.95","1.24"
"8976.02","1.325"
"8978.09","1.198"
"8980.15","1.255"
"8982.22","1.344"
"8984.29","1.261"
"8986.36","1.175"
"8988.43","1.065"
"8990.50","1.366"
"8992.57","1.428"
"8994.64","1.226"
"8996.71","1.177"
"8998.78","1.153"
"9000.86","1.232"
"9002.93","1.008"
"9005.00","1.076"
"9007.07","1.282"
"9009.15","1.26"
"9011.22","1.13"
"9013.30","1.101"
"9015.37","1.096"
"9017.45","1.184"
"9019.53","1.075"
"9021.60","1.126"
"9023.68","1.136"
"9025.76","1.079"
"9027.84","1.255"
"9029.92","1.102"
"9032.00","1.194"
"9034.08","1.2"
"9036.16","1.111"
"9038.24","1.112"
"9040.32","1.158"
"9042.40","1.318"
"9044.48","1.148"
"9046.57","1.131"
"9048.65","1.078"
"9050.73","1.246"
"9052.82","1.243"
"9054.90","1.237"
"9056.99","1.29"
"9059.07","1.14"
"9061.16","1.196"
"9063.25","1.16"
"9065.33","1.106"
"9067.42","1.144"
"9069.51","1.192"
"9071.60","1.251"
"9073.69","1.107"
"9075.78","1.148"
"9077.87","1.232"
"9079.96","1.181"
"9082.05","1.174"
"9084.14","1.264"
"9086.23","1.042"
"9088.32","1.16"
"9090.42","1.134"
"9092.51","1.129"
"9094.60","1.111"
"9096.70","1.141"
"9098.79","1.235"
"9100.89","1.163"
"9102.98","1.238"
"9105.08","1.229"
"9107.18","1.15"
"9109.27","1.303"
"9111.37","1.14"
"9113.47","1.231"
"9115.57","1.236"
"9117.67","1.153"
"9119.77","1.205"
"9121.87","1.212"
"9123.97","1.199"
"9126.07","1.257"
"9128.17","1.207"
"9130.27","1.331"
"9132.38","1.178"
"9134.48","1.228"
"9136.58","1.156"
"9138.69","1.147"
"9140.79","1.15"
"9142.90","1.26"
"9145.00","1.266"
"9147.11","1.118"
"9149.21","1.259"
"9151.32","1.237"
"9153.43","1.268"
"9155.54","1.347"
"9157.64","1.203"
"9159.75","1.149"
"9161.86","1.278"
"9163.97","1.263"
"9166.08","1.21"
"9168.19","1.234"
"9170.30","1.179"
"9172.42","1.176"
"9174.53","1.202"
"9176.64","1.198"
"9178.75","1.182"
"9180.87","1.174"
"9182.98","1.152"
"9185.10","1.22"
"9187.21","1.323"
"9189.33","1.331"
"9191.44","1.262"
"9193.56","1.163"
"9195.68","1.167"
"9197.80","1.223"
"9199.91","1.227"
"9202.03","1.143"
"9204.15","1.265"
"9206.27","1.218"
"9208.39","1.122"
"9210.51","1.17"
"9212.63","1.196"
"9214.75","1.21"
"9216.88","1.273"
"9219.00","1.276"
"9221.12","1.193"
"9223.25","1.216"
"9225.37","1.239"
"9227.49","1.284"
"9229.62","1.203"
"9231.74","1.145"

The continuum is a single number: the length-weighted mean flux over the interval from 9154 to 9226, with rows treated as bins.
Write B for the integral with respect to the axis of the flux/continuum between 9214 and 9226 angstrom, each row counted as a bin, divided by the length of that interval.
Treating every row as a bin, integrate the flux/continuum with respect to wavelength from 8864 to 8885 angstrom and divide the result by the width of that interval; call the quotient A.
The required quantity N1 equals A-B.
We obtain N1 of -0.004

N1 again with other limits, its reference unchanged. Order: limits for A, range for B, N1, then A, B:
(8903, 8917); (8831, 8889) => -0.012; 1.00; 1.02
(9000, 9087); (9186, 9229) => -0.049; 0.96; 1.01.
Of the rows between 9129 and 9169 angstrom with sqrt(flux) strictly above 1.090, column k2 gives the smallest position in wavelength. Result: 9130.27 angstrom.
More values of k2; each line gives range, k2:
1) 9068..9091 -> 9069.51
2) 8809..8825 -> 8816.25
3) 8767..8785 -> 8767.66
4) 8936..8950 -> 8936.84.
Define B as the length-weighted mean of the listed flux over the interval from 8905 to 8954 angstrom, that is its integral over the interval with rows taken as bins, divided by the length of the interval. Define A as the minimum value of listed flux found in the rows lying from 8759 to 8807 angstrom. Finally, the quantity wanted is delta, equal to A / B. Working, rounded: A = 0.9881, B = 1.20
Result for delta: 0.82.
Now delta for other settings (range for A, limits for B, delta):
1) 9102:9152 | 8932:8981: 0.91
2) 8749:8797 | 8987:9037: 0.84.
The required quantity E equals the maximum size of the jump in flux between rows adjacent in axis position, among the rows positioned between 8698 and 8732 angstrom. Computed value 0.19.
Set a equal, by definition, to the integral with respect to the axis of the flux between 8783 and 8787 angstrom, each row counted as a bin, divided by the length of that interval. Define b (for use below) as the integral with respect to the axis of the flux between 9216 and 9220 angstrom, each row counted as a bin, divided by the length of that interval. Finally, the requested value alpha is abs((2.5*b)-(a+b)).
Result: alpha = 0.632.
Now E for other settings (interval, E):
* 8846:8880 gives 0.33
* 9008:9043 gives 0.18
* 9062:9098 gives 0.22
